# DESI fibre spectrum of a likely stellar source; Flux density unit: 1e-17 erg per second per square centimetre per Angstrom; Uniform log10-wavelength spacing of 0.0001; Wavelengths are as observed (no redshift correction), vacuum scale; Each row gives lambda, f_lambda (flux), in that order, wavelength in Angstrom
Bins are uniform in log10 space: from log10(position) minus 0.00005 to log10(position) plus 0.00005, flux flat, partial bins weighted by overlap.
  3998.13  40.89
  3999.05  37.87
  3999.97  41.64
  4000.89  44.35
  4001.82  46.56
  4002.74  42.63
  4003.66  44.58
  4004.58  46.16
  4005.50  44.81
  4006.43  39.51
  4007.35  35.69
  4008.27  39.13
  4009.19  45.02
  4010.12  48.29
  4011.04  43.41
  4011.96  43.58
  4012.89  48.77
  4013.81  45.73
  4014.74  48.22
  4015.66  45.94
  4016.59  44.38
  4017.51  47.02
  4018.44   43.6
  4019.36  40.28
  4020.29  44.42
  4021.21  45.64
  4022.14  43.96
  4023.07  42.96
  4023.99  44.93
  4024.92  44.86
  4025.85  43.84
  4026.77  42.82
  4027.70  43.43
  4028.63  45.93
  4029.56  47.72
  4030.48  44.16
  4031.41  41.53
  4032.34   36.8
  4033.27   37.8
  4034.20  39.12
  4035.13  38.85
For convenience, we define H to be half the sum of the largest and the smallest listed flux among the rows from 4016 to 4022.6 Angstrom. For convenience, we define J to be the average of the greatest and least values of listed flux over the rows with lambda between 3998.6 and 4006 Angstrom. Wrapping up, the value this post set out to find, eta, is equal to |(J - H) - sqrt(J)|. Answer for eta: 8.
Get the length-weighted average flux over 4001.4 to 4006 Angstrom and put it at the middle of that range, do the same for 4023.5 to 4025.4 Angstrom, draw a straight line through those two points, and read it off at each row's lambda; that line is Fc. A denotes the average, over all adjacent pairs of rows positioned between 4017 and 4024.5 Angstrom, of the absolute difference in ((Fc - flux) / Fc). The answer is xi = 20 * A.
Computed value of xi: 1.1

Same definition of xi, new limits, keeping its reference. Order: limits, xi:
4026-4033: 1.2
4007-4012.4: 1.6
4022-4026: 0.5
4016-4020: 1.4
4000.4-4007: 1.2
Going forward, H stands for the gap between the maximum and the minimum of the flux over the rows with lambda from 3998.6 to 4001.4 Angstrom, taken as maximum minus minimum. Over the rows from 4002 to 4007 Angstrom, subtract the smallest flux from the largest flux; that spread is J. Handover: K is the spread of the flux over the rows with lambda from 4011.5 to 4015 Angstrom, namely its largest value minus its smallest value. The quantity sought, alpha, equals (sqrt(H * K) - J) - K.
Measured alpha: -6.0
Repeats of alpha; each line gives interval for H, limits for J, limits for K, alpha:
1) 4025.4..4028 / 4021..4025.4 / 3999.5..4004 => -5.4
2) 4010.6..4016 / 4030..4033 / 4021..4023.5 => -6.2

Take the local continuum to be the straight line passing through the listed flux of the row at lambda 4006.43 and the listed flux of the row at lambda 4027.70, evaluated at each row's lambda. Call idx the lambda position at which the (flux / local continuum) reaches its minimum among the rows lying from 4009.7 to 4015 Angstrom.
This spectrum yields 4011.96 Angstrom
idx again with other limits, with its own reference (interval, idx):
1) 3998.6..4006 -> 3999.05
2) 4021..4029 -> 4026.77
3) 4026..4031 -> 4026.77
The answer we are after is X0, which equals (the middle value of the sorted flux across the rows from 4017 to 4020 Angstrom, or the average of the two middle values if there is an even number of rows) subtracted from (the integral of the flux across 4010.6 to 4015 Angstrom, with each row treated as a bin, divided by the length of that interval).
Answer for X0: 2.2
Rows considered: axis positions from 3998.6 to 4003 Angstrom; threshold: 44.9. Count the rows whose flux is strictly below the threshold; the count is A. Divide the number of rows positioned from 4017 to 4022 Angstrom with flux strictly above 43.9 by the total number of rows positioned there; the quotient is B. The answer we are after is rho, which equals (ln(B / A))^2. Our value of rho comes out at 3.6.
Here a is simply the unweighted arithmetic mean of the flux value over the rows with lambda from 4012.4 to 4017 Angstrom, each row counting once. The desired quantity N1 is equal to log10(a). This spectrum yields 1.668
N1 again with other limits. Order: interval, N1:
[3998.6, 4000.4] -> 1.599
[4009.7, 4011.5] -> 1.661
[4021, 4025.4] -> 1.648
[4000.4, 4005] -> 1.652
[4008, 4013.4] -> 1.650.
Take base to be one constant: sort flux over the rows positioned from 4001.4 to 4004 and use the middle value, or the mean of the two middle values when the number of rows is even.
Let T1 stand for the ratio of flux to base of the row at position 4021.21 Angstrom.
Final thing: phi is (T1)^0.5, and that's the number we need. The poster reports 1.01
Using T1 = 1.02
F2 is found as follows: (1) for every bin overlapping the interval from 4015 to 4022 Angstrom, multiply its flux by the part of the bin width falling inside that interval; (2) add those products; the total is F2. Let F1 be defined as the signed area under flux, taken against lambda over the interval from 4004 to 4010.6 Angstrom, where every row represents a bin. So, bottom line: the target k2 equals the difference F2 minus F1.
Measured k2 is 30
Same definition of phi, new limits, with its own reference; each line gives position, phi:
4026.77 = 0.98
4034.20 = 0.94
